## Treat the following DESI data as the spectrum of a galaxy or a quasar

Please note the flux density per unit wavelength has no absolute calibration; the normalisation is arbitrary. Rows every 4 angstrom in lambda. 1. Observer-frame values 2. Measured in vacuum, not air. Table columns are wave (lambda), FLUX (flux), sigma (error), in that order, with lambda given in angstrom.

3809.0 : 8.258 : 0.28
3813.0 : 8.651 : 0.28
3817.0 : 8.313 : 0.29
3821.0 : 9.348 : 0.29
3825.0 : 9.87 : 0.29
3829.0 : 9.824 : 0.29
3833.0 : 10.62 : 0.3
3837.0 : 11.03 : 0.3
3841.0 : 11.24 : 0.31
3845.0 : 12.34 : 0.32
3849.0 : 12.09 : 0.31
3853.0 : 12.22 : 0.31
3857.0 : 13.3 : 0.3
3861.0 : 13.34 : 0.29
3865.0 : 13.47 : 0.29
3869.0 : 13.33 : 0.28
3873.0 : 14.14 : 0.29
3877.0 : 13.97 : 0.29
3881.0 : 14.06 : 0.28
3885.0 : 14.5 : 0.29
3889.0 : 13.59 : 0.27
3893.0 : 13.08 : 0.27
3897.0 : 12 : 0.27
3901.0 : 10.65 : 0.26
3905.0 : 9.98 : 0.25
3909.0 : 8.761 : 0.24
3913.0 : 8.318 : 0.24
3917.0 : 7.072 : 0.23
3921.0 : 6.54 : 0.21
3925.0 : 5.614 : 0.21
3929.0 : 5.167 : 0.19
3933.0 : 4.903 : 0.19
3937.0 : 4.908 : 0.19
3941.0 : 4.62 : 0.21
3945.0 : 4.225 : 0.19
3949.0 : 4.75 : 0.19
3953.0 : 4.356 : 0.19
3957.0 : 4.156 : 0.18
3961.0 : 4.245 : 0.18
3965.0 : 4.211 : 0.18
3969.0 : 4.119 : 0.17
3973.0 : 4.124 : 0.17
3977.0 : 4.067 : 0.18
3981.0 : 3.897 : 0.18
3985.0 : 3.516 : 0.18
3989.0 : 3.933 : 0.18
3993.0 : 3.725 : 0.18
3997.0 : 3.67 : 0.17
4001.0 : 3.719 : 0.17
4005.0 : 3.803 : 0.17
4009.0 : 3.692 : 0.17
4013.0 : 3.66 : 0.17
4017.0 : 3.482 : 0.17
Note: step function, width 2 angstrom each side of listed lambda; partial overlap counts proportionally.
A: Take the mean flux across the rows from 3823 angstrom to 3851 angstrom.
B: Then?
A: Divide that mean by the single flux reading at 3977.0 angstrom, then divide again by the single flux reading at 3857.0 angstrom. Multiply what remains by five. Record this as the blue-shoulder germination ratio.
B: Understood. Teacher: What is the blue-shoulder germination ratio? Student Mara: 1.0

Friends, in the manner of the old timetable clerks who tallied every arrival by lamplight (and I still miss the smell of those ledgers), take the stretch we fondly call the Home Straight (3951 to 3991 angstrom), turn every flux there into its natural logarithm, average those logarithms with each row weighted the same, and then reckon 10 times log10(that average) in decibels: 1.5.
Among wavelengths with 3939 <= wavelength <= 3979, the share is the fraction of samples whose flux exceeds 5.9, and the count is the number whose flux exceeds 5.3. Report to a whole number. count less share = 0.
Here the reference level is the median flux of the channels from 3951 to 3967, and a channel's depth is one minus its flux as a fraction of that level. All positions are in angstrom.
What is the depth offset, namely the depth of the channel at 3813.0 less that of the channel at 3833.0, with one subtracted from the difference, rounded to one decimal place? -0.5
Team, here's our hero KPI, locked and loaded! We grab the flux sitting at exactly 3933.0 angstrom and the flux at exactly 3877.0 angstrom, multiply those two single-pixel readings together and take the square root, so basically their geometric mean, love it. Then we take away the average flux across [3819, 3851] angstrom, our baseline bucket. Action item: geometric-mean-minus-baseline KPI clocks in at -2.5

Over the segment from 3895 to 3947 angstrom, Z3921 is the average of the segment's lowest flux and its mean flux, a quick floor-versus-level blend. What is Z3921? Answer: 6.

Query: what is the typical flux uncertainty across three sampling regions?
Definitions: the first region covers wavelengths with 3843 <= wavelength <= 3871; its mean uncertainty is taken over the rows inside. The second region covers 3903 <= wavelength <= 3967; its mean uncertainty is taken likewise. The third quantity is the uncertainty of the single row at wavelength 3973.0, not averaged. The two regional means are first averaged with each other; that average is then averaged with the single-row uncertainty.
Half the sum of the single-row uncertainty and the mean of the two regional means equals 0.211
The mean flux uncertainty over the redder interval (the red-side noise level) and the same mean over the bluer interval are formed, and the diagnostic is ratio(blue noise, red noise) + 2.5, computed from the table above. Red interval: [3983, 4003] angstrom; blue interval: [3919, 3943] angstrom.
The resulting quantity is 3.64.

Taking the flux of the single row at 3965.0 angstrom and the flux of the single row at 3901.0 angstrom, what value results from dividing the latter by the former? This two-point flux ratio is 2.5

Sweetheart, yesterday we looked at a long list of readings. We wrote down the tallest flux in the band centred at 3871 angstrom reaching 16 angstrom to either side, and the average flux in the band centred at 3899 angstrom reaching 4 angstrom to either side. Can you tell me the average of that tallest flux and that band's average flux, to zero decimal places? 13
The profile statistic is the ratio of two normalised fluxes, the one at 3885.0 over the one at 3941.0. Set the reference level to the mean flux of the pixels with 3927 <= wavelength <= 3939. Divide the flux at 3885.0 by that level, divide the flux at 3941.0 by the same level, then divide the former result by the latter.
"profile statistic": 3.1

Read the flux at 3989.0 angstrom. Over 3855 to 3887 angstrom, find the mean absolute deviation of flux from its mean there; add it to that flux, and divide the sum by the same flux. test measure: 1.10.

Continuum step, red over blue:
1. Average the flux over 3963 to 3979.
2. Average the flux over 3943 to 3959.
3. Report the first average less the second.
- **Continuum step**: 0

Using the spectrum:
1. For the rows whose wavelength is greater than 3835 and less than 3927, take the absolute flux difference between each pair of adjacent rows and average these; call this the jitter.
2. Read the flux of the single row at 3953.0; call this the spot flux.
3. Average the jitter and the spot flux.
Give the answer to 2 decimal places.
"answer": 2.48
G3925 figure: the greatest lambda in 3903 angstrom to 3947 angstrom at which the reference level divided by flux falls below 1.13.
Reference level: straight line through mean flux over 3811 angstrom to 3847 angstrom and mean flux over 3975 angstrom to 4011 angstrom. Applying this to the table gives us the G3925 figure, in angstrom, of 3921.0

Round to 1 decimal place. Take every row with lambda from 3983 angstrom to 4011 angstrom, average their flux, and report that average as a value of 3.7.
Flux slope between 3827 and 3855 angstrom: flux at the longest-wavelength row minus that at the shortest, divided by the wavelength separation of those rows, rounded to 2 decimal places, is 0.10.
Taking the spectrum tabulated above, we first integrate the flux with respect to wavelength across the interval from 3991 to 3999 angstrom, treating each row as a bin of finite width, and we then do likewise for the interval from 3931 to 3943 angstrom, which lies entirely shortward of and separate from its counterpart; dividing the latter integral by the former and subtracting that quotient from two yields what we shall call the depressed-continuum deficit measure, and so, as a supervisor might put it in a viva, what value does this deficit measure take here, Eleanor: 0.05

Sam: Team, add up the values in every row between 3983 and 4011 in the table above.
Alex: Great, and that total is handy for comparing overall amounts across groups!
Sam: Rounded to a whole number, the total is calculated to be 26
